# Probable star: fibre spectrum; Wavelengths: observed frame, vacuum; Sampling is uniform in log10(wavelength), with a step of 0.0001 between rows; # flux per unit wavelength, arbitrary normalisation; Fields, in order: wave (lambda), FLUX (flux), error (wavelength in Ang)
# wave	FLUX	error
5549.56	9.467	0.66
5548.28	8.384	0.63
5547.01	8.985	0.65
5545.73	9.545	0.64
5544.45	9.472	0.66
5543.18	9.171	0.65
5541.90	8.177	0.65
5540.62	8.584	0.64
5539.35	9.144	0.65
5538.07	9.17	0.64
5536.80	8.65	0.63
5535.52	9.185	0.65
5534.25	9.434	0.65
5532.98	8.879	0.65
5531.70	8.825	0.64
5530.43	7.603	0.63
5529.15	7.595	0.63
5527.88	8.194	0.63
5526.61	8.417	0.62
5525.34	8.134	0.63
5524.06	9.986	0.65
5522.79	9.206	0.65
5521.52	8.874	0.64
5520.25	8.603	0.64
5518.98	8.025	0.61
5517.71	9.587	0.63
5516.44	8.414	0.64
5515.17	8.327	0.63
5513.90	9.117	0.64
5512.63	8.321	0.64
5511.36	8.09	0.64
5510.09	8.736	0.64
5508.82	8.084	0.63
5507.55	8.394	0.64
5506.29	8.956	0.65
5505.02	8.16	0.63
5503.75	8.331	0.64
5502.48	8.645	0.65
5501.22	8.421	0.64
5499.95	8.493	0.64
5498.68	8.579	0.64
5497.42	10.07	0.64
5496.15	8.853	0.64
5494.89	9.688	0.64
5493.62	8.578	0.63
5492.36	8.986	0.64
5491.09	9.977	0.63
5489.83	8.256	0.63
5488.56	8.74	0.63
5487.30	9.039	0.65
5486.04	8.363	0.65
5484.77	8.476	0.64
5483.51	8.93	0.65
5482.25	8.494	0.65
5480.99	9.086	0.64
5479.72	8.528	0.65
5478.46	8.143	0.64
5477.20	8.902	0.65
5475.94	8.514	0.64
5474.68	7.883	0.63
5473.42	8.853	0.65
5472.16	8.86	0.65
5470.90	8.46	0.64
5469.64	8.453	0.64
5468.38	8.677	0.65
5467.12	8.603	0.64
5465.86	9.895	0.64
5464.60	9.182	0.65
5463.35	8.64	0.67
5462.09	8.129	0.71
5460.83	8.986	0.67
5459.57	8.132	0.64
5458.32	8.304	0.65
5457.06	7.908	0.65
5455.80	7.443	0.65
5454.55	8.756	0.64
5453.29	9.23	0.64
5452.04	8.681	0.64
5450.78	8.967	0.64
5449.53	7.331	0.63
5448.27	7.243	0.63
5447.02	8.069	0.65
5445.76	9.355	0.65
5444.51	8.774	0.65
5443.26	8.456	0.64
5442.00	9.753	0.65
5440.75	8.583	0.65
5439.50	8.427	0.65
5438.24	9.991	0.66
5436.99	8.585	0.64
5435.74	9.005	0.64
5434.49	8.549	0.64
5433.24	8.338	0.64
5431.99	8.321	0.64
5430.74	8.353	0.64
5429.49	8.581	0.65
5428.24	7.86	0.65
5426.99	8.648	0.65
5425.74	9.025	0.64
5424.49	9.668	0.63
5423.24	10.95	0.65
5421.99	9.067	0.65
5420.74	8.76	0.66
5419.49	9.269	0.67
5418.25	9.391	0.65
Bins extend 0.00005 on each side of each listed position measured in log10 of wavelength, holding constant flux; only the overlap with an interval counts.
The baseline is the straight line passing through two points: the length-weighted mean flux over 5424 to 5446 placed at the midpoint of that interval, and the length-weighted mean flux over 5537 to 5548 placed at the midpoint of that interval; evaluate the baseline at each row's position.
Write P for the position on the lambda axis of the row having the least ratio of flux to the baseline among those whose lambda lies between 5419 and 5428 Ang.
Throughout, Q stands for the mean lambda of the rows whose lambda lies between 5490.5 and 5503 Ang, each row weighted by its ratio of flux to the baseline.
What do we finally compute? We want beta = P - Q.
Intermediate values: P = 5426.99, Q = 5496.7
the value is -69.7 Ang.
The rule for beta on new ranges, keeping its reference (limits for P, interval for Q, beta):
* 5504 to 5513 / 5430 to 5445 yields 71.1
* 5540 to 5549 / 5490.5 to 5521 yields 36.5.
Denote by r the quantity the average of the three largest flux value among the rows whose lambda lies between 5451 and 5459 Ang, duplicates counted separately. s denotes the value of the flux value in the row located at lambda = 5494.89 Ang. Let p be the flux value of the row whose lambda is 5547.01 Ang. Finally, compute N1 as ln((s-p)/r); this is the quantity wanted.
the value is -2.5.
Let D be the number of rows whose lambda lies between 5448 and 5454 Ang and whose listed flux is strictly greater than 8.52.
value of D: 3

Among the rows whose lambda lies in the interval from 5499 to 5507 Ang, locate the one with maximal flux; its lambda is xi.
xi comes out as 5506.29 Ang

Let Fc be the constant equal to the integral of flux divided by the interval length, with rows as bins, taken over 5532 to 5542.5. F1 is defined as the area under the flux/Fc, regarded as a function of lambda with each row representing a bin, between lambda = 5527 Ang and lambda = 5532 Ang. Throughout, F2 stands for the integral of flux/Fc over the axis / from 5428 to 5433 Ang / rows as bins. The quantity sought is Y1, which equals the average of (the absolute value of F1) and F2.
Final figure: 4.59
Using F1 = 4.51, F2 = 4.7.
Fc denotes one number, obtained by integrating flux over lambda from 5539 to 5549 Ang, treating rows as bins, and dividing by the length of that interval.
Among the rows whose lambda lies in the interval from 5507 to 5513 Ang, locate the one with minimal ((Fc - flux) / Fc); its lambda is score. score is 5510.09 Ang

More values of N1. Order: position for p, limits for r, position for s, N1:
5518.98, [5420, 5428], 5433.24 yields -3.5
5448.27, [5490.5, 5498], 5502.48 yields -2.0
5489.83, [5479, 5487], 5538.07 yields -2.3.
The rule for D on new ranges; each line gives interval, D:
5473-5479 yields 2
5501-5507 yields 2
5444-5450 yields 2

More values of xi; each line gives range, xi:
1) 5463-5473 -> 5465.86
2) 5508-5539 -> 5524.06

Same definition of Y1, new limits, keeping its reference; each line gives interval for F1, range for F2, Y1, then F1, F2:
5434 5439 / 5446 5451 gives 4.76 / 5.07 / 4.5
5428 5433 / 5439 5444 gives 4.81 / 4.67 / 5.0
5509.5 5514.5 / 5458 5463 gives 4.76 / 4.81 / 4.7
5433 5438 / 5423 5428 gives 5.08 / 4.92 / 5.2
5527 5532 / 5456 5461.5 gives 4.80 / 4.51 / 5.1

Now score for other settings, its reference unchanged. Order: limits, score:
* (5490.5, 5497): 5491.09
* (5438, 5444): 5438.24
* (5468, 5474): 5472.16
